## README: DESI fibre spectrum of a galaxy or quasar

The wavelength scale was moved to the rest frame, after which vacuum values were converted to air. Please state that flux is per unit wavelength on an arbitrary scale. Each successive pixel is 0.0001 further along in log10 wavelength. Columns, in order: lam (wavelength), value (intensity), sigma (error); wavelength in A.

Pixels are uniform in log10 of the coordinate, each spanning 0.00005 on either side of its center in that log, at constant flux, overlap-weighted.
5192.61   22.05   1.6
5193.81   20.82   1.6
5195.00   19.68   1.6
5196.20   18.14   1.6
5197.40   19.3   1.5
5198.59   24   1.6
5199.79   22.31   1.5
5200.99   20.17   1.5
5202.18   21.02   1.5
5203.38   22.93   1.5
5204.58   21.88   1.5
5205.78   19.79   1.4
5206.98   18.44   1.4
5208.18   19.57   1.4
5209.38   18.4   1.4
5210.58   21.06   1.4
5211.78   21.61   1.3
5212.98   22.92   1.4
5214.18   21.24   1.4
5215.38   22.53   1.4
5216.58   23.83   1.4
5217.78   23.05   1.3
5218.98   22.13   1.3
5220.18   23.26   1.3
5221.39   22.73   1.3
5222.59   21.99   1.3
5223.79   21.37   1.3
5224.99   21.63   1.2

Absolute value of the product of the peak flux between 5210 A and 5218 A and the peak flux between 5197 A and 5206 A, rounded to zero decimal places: 572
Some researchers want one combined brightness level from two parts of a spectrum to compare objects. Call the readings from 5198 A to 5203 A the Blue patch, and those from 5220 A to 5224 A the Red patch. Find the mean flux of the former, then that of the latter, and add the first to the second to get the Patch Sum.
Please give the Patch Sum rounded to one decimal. 44.2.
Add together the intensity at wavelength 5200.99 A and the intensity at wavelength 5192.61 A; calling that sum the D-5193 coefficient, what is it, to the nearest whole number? 42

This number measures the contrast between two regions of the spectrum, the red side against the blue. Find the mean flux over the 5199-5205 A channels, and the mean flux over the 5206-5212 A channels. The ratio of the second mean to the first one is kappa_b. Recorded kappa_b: 0.91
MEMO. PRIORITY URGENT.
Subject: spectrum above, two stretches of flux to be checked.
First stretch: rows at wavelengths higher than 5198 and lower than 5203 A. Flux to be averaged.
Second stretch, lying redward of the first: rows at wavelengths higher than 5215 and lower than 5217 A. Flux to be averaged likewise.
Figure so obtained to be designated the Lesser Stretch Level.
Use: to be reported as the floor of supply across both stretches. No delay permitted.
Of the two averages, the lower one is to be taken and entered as 21.9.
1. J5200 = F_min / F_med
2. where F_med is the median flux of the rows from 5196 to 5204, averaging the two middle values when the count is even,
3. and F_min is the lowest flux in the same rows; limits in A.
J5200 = 0.86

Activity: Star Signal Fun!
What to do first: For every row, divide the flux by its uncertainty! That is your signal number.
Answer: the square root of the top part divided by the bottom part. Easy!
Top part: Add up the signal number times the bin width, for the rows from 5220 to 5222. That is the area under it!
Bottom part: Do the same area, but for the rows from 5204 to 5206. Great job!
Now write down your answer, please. 1.11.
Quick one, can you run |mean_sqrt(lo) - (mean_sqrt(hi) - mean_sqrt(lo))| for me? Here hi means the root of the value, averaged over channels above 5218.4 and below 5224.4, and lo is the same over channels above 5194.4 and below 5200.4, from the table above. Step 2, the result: 4.36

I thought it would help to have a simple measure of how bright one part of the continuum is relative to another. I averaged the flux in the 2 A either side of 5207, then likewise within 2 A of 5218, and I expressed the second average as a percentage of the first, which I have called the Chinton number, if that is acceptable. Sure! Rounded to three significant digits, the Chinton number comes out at 119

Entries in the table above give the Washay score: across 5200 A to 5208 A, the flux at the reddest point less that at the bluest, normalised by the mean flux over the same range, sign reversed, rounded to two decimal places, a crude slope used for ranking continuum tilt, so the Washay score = 0.08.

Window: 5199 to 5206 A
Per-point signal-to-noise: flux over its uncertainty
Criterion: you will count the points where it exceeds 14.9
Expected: 1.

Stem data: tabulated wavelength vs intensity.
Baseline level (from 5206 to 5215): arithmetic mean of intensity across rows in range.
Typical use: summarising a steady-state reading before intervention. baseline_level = 20.5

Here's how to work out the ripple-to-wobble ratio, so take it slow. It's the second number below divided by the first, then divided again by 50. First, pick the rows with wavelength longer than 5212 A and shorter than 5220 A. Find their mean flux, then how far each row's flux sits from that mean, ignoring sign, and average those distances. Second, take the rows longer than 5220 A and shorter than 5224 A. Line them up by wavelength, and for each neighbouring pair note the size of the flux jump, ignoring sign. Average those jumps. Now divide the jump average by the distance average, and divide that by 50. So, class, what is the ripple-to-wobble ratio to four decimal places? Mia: 0.0194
